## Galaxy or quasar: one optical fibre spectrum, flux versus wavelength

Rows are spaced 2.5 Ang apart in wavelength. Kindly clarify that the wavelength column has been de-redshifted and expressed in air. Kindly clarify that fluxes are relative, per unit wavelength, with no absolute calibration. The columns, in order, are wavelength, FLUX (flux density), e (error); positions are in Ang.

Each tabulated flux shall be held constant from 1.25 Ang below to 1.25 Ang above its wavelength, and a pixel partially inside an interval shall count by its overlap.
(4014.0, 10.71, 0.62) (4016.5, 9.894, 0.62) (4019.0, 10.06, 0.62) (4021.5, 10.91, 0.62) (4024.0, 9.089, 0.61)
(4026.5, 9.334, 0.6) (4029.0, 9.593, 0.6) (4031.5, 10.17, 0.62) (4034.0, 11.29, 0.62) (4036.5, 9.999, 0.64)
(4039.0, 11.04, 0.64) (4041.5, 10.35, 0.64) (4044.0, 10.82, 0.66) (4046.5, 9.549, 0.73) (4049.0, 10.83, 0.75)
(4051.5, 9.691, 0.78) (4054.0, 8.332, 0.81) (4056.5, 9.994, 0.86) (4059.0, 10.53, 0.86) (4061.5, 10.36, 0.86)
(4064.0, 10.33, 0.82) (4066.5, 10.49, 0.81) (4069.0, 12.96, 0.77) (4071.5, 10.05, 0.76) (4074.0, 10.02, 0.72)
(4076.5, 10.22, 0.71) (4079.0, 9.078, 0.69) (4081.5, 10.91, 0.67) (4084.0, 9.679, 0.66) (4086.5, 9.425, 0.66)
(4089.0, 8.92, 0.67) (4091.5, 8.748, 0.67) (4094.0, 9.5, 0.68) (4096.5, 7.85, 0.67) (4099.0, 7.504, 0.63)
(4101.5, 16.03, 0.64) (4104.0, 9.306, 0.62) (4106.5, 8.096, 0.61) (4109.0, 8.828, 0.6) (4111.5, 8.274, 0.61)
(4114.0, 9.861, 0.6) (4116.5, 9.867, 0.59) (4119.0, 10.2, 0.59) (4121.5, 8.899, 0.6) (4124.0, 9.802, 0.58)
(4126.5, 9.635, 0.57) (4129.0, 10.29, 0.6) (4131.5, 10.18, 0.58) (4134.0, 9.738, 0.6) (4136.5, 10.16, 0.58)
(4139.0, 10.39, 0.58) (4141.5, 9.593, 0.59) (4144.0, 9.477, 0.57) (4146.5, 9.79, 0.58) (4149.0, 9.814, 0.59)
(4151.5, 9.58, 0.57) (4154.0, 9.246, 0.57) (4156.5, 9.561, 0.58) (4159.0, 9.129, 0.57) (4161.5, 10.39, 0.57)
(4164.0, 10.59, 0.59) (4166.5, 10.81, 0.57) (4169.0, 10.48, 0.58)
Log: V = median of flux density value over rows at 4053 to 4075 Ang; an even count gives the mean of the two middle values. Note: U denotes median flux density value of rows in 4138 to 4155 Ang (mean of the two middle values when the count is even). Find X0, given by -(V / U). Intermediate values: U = 9.59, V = 10.3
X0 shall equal -1.08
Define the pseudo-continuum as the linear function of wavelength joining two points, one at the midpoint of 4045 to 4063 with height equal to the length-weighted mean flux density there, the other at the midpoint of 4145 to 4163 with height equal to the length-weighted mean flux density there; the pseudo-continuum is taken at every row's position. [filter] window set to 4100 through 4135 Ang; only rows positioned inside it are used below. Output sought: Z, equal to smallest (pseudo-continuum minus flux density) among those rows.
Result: -6.2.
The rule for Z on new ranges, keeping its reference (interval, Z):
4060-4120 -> -6.2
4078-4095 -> -1.1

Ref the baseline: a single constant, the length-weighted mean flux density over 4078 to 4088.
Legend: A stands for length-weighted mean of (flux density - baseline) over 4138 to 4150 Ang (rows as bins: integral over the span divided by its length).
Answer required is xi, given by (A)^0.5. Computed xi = 0.18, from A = 0.0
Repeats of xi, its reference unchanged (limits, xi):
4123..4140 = 0.51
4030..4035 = 0.94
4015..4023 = 0.70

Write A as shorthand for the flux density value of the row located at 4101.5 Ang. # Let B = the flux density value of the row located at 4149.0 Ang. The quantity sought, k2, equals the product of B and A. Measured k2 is 157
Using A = 16.03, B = 9.814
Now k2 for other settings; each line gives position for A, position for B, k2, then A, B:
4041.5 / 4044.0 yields 112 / 10.35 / 10.82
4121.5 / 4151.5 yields 85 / 8.899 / 9.58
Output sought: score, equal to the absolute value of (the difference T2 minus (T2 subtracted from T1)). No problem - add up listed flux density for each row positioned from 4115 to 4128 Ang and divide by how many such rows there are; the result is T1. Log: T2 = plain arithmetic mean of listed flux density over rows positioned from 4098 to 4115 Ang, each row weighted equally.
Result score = 9.7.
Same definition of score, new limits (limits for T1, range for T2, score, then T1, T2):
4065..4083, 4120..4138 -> 9.1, 10.5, 9.8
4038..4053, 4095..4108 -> 9.1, 10.4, 9.8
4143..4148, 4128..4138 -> 10.6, 9.6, 10.1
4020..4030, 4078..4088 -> 9.8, 9.7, 9.8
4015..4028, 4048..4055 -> 9.4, 9.9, 9.6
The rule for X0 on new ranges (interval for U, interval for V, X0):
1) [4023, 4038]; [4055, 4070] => -1.06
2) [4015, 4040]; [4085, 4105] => -0.91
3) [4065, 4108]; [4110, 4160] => -1.03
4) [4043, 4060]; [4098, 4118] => -0.91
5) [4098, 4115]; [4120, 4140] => -1.13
